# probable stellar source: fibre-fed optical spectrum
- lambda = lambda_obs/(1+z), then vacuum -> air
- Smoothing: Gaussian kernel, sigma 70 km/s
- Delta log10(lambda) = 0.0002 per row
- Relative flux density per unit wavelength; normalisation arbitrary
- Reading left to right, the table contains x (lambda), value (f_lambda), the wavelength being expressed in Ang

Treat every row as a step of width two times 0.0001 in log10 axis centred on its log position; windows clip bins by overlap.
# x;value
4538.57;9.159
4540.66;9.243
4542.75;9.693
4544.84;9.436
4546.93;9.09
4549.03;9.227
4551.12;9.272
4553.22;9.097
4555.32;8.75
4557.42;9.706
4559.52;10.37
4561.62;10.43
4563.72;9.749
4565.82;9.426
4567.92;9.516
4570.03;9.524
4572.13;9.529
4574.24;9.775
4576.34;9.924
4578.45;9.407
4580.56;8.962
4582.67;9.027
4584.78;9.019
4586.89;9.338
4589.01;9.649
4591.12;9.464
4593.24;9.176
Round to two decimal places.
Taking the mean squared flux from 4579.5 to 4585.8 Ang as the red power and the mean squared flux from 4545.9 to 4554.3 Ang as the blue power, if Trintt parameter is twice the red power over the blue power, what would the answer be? 1.93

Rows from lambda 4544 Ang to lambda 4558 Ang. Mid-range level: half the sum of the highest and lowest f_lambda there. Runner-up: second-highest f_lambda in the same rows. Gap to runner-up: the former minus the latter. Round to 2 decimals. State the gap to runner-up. -0.21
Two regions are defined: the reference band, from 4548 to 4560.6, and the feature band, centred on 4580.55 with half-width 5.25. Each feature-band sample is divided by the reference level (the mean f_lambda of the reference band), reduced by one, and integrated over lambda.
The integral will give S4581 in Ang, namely -0.15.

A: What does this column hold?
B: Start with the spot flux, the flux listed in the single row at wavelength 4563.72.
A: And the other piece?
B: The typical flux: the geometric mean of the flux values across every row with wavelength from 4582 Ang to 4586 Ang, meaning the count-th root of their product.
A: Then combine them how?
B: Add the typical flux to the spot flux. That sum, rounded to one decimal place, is 18.8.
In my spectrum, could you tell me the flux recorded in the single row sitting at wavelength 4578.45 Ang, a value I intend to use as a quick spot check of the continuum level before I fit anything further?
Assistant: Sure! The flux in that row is 9.407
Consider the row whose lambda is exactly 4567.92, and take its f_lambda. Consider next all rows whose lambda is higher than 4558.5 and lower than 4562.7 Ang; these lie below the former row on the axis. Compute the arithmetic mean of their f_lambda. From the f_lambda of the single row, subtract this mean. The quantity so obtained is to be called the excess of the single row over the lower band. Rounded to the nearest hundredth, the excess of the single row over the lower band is -0.88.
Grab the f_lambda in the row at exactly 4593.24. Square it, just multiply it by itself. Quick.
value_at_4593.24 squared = 84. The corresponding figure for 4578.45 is 88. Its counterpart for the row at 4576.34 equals 98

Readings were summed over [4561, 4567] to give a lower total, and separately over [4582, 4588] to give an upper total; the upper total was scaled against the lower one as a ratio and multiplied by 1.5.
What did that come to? 1.39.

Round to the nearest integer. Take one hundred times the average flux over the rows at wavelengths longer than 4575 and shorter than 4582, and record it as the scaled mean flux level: 943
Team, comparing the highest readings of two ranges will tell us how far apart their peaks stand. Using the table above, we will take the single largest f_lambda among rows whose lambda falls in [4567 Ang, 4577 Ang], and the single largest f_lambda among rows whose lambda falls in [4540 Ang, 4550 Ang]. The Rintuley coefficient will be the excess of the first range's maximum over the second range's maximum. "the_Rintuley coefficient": 0.23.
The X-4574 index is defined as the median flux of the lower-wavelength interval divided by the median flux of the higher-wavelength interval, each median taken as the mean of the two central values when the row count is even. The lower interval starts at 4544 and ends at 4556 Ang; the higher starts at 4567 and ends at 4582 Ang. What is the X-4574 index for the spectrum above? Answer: 0.96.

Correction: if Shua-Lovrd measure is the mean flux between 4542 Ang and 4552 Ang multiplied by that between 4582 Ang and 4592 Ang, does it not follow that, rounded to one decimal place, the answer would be 86.9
